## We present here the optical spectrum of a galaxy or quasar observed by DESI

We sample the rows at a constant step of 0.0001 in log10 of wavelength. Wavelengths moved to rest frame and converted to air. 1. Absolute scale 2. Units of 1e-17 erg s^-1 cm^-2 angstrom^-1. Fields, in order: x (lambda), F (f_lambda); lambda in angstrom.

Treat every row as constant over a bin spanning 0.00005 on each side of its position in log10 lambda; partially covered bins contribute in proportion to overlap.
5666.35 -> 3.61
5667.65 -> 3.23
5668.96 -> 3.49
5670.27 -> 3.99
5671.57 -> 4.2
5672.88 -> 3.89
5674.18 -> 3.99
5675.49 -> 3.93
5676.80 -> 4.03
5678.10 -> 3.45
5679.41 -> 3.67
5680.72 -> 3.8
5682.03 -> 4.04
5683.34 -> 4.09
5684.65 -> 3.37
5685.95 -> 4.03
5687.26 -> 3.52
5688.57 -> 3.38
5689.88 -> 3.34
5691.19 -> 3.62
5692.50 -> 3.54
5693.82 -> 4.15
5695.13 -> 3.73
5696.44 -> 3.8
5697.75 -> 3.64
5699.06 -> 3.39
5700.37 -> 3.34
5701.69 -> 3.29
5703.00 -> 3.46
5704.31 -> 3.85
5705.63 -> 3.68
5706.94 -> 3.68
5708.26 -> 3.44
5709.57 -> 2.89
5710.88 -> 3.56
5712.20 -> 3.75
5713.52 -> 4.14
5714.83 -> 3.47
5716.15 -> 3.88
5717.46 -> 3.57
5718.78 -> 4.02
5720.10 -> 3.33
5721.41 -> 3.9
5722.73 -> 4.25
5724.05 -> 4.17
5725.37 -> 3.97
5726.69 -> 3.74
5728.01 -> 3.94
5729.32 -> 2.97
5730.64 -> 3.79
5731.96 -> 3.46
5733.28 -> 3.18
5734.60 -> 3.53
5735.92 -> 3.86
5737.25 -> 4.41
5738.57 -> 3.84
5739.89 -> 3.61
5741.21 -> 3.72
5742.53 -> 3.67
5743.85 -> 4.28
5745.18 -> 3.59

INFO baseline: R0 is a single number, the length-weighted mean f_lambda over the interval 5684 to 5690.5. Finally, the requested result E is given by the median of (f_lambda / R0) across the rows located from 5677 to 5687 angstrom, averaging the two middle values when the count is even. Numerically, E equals 1.08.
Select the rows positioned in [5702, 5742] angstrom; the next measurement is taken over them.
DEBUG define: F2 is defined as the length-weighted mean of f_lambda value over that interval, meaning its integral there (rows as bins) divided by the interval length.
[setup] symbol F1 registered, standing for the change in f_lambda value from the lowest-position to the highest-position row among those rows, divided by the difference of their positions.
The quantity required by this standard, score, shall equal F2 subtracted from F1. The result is -3.69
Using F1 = 0.01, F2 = 3.70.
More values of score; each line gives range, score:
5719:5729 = -3.80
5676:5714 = -3.64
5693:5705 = -3.65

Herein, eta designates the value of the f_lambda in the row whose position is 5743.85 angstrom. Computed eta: 4.28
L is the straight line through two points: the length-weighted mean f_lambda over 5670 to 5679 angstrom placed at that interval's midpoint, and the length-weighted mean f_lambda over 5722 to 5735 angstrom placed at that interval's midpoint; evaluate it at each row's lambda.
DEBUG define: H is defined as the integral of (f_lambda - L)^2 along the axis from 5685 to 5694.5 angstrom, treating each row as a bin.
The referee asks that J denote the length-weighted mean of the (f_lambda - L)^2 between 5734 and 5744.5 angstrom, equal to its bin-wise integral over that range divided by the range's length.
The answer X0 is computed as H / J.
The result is 9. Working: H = 1.2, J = 0.13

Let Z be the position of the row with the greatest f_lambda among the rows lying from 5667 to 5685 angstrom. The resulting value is 5671.57 angstrom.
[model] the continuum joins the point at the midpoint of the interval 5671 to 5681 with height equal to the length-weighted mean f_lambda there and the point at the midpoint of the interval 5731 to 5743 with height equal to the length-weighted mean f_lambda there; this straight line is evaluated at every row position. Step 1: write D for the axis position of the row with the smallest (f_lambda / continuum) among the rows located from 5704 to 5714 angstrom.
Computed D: 5709.57 angstrom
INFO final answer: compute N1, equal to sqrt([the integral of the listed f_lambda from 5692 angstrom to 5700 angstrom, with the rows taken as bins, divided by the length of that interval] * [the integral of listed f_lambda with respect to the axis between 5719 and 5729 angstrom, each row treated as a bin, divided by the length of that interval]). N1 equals 3.786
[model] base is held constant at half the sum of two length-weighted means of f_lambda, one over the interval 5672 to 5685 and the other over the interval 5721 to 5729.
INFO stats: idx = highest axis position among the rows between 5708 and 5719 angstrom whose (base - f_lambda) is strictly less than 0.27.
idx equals 5718.78 angstrom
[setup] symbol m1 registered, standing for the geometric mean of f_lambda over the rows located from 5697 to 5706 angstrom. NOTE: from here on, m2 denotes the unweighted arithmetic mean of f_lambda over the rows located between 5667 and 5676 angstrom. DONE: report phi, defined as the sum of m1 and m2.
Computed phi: 7.33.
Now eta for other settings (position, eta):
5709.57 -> 2.89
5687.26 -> 3.52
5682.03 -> 4.04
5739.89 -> 3.61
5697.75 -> 3.64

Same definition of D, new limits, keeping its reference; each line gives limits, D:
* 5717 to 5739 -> 5729.32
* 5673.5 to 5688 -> 5684.65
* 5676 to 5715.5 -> 5709.57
